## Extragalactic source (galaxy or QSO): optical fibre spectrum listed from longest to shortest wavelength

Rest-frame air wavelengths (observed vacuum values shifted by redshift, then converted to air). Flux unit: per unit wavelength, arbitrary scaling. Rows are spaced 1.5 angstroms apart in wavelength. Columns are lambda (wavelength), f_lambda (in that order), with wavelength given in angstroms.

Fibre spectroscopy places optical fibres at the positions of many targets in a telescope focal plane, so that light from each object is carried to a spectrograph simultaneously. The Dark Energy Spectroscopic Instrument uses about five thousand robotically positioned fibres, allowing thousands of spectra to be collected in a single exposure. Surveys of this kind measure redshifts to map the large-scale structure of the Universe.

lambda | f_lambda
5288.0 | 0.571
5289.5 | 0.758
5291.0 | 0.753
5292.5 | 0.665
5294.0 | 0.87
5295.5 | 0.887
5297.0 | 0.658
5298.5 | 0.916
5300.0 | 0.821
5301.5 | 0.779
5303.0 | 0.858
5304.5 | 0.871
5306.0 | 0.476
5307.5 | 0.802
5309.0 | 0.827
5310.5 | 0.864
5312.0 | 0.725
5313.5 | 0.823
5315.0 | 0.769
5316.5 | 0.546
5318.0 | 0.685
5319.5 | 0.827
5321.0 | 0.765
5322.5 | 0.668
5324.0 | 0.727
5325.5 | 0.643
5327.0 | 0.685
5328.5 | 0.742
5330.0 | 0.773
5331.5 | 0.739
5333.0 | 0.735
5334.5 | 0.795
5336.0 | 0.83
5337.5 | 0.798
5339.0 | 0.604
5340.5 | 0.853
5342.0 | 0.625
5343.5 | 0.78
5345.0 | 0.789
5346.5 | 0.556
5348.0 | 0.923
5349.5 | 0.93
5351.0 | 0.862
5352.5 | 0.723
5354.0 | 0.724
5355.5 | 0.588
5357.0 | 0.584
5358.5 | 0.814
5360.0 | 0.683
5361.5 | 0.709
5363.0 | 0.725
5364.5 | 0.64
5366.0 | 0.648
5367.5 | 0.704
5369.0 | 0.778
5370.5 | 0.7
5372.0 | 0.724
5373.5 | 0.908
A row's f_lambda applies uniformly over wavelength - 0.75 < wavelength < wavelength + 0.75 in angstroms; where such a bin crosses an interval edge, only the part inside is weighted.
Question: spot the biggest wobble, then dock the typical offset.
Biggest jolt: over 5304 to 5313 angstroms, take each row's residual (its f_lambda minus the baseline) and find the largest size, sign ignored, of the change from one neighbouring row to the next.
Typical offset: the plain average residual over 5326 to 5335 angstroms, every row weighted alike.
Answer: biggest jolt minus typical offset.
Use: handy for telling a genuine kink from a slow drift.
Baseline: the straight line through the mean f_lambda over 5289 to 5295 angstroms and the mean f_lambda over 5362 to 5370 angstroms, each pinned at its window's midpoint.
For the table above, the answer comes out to 0.38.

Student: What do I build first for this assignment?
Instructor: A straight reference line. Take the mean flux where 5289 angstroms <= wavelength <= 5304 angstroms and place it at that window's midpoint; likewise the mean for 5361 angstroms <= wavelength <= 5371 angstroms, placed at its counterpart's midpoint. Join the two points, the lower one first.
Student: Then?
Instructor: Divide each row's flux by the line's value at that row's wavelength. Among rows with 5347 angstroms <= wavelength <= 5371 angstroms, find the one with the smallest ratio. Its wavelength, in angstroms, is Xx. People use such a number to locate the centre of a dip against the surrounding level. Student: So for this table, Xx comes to 5357.0 angstroms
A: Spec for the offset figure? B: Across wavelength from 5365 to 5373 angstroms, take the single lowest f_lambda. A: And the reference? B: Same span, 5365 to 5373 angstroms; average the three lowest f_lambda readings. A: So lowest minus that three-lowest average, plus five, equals 4.964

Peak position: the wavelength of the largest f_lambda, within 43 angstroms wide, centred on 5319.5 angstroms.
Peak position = 5298.5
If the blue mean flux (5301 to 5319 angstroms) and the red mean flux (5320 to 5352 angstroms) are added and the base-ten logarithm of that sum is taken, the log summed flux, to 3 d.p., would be 0.178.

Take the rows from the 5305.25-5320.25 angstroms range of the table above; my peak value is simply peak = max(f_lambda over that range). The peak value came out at 0.864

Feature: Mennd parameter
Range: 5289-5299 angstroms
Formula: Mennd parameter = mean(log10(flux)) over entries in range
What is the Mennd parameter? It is -0.11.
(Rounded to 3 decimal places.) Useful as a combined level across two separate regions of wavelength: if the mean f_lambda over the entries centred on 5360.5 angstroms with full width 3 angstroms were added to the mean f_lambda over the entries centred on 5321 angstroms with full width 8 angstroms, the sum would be 1.430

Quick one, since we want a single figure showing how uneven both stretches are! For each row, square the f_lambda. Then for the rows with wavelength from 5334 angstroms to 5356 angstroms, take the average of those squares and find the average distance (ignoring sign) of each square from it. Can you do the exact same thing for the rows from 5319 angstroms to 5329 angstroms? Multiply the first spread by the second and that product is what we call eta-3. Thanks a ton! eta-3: 0.0101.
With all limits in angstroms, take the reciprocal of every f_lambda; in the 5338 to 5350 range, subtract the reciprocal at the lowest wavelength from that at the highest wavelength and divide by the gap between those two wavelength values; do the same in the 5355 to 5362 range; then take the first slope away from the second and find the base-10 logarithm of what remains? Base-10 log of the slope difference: -2.2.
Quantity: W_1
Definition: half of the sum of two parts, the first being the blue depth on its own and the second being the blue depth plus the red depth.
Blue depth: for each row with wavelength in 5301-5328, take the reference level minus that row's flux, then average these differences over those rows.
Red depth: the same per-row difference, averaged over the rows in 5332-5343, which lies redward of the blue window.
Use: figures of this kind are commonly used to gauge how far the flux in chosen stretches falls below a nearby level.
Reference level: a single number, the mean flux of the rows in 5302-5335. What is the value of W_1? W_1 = -0.001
